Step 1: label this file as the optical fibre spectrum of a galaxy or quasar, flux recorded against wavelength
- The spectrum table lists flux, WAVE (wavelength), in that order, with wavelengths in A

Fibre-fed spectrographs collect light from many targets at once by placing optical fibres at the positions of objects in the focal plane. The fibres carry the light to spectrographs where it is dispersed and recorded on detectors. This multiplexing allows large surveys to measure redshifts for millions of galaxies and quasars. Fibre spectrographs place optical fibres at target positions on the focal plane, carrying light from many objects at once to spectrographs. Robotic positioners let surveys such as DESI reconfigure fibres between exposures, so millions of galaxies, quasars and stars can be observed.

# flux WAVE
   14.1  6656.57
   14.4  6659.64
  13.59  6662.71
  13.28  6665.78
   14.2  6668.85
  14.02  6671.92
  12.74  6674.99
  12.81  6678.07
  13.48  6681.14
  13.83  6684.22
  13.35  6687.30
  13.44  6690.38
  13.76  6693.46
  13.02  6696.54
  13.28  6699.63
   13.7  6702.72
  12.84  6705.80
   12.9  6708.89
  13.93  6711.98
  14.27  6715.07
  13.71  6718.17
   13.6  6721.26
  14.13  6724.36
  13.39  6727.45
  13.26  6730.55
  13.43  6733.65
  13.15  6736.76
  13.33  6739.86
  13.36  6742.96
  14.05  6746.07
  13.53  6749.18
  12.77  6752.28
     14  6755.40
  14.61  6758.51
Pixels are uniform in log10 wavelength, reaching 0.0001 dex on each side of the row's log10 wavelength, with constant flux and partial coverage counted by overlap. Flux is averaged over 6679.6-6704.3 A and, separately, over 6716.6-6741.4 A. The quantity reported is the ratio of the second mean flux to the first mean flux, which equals 1.00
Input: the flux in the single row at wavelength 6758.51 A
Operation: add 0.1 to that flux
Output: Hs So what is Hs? 14.7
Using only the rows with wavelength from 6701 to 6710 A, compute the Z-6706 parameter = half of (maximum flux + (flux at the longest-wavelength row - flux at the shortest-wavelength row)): 6.45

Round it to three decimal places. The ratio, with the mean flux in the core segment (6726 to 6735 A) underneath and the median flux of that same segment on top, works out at 1.002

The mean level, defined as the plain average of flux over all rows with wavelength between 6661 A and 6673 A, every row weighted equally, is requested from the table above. 13.8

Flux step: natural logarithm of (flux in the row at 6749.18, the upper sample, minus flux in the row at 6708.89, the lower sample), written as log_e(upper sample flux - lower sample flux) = -0.46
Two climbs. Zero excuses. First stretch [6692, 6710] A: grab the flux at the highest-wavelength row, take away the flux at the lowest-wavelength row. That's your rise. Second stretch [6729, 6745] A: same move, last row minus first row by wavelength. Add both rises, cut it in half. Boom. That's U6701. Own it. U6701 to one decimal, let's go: -0.4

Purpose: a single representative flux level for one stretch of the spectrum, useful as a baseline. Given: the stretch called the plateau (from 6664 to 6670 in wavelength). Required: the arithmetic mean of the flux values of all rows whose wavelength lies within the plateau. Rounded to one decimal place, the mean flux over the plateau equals 13.7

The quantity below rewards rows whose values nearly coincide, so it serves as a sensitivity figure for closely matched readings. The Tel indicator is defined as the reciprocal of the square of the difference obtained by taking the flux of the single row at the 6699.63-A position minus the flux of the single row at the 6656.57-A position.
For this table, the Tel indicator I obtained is 1.5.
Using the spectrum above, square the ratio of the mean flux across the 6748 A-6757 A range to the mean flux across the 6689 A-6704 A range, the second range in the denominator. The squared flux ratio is 1.00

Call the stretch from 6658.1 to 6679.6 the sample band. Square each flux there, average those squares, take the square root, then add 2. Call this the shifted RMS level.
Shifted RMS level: 15.6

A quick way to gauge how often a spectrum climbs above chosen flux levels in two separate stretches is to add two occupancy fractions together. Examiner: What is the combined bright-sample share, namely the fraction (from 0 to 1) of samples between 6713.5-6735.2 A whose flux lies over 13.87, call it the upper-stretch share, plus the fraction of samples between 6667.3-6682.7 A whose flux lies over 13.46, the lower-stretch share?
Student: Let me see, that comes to 0.89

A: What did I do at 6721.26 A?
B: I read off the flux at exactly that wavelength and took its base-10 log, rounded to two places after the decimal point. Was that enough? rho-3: 1.13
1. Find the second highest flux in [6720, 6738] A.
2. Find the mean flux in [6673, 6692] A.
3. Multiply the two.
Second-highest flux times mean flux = 181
